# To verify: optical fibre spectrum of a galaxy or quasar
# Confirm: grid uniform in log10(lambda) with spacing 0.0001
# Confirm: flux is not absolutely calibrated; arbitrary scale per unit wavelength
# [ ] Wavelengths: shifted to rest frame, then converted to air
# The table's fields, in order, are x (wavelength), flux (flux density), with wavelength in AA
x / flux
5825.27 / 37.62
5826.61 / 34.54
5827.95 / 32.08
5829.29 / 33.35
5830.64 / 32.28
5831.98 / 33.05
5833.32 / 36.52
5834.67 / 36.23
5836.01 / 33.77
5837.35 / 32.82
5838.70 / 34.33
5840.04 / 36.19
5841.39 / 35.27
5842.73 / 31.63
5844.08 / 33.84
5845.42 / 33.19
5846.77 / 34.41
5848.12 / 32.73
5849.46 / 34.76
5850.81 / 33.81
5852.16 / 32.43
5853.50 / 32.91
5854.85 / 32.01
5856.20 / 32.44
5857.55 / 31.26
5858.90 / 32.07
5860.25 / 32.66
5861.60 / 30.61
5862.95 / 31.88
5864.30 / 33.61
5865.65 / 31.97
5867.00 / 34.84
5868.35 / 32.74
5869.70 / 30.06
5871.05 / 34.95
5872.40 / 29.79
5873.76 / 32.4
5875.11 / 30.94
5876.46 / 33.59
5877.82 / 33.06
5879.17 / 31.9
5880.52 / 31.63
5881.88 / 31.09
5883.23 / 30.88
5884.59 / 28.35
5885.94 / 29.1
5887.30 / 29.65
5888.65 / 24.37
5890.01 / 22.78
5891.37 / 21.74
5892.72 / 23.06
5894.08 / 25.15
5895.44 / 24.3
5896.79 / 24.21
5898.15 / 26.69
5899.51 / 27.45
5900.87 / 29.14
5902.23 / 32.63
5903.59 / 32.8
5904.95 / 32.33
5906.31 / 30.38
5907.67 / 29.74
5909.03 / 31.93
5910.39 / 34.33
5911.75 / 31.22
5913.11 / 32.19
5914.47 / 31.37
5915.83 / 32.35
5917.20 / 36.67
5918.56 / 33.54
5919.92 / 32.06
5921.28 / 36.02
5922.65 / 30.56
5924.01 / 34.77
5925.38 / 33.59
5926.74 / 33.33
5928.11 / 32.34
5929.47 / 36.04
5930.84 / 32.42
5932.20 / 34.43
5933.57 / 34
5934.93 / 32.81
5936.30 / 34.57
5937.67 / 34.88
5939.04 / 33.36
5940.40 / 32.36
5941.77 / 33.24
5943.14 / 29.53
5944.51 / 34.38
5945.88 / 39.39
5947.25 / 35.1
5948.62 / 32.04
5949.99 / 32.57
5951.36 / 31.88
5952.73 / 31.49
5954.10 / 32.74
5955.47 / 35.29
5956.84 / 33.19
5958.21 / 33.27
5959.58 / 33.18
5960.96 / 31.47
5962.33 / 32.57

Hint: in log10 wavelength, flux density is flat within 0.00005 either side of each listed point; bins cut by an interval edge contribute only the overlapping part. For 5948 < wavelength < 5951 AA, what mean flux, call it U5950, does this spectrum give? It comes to 32.3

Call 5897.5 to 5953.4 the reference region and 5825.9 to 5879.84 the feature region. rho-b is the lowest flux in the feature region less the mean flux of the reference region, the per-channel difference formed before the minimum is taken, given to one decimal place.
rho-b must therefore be -2.9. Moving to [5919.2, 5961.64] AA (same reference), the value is -3.2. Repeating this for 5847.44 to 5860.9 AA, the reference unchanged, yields -1.5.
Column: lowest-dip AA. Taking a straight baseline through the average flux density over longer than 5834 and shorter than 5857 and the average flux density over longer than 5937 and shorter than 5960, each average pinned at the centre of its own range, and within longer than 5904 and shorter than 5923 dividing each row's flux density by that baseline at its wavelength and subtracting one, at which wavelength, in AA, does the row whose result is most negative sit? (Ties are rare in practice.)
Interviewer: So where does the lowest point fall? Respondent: 5907.67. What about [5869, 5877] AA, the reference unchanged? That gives 5872.40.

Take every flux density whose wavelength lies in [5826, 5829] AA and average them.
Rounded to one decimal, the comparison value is 33.3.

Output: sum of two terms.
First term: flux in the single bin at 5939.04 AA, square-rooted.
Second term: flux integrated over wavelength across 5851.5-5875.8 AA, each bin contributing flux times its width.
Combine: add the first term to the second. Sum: 788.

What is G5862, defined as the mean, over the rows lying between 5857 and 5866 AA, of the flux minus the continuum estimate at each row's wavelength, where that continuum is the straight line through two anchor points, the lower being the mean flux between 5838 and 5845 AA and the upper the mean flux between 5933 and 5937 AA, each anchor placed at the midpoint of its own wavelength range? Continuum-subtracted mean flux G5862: -2.1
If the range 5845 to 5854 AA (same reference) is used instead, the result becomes -0.7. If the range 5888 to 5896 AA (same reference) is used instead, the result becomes -10.4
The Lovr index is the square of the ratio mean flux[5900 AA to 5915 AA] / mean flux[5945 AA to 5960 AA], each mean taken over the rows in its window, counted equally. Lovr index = 0.88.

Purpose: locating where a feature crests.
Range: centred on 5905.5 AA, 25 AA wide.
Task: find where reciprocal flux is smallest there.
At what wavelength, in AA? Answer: 5917.20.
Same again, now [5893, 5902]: 5900.87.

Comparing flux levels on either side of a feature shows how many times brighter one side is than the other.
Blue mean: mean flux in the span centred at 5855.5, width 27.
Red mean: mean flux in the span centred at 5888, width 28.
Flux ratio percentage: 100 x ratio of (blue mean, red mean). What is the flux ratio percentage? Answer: 117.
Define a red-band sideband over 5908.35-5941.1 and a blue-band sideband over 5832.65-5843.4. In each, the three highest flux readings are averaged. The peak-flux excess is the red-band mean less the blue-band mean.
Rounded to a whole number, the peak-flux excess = 0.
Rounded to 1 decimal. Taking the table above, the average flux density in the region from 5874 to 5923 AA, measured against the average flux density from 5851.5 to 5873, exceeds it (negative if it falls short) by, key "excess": -2.3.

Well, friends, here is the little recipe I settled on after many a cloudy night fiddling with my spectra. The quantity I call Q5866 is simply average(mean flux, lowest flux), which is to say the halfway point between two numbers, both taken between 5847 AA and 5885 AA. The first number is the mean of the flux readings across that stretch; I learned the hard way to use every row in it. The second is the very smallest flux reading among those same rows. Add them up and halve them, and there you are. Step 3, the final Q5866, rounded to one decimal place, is 30.3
